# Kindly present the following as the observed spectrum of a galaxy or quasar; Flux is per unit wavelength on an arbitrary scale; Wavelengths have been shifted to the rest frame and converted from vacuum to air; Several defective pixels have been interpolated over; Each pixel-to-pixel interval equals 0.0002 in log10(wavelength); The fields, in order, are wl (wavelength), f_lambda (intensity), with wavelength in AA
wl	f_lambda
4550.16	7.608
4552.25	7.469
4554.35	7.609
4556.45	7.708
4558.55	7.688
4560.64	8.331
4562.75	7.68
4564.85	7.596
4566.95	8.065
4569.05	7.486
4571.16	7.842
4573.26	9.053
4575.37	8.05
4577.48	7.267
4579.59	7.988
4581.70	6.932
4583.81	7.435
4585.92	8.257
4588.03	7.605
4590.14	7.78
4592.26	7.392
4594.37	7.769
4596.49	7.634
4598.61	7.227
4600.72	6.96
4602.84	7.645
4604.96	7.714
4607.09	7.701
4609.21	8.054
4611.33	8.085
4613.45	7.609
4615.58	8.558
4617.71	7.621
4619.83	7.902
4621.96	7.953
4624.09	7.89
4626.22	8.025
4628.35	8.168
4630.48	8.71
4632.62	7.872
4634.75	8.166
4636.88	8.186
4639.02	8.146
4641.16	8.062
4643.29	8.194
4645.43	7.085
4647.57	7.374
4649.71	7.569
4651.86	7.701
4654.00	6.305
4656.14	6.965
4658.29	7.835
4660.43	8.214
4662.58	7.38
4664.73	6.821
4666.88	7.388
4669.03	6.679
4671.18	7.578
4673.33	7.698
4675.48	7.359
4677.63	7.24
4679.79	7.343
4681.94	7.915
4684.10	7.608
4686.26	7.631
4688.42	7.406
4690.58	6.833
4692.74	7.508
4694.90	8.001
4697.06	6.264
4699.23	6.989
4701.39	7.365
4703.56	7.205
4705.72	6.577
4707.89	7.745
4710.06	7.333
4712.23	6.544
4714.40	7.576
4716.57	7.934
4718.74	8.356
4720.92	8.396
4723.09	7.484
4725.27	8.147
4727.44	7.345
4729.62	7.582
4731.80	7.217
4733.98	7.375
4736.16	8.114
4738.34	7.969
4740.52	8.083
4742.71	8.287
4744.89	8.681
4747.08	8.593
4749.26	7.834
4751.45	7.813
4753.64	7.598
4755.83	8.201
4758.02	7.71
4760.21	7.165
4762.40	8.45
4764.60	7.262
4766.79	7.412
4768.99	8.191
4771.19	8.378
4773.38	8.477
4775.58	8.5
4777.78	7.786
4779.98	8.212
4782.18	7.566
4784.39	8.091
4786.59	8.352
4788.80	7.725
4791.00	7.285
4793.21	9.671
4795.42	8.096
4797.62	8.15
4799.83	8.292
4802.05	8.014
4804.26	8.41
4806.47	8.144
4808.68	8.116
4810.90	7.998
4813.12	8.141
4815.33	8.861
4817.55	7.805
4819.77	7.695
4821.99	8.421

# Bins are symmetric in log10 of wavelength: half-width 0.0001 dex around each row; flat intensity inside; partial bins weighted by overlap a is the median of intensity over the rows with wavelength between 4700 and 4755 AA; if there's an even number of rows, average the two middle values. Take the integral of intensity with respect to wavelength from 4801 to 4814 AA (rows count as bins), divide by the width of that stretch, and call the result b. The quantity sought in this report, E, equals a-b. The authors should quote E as -0.4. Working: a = 7.7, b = 8.14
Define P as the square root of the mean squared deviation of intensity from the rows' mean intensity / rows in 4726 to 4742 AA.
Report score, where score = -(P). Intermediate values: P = 0.35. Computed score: -0.35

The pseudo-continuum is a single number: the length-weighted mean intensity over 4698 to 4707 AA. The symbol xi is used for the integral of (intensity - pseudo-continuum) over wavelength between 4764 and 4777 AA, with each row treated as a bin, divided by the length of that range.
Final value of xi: 1.03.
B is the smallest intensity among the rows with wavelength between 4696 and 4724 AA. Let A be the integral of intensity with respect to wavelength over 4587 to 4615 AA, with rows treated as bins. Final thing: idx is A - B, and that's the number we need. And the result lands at 208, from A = 214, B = 6.264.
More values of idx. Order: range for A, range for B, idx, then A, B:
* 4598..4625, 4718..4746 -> 203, 210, 7.217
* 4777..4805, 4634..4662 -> 221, 228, 6.305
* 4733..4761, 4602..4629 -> 215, 223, 7.609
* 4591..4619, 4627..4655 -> 209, 215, 6.305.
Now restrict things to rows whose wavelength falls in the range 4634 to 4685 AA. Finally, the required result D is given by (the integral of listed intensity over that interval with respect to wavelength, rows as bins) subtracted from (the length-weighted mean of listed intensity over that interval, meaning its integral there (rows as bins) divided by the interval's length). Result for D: -376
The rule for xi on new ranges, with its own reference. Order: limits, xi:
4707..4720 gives 0.55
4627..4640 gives 1.17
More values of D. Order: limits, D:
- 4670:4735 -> -477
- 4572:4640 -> -526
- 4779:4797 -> -138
